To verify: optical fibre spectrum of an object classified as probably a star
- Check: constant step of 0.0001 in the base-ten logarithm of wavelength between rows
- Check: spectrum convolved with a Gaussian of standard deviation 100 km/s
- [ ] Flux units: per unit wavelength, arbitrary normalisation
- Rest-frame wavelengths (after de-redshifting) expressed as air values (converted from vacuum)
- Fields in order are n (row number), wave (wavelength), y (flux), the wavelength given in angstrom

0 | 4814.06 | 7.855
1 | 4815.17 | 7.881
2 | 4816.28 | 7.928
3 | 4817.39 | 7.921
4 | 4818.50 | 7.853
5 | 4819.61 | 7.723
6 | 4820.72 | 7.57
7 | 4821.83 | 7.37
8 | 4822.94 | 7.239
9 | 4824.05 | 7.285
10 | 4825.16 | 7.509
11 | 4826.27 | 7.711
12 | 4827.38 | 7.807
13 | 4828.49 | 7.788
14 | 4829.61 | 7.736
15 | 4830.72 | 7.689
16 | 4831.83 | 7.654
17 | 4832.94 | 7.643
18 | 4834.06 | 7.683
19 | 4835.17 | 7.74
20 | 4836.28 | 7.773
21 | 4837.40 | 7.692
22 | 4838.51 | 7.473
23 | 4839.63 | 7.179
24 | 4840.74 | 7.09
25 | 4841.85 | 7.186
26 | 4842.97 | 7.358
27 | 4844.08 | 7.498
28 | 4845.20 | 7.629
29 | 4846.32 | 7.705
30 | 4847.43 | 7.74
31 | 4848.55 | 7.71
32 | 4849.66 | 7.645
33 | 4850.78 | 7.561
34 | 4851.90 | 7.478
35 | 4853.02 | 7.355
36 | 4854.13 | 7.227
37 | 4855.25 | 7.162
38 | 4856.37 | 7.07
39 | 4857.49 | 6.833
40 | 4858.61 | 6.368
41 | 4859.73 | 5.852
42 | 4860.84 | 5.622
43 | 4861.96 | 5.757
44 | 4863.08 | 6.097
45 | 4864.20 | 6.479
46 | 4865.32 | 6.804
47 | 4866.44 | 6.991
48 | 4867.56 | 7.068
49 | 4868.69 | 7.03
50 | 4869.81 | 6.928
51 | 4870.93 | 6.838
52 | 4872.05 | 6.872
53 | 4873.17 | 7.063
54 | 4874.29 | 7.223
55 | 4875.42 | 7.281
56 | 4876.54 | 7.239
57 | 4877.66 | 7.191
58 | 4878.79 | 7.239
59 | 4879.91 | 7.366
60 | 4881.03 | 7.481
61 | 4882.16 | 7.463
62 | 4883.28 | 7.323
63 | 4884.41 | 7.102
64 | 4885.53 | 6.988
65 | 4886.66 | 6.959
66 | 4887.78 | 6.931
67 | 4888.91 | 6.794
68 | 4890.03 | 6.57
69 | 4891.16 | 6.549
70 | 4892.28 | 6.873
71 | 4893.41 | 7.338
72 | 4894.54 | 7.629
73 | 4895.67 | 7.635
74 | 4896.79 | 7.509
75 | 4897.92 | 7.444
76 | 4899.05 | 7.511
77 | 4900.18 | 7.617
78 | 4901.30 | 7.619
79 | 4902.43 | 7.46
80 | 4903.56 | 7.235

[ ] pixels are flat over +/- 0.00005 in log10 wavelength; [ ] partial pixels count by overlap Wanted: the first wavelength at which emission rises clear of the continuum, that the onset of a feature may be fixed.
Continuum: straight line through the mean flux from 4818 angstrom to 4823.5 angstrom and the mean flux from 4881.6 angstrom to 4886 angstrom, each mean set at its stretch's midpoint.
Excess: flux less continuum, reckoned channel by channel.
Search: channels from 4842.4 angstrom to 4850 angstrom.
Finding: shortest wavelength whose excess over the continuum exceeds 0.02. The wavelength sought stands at 4844.08 angstrom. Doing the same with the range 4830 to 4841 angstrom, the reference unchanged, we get 4830.72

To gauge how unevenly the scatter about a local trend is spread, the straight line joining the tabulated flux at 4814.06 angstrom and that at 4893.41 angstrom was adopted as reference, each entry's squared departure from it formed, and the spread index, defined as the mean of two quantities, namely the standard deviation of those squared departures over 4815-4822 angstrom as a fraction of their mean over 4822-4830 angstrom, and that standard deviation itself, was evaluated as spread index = 0.4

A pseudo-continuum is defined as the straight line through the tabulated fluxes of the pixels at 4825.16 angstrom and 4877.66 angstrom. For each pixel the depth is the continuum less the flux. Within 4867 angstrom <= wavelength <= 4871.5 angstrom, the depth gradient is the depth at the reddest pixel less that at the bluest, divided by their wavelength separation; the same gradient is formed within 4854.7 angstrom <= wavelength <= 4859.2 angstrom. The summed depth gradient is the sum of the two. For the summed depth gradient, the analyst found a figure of 0.29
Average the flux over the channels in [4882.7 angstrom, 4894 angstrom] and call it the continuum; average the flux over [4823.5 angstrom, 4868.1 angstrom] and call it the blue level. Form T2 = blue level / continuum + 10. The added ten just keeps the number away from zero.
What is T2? 11.0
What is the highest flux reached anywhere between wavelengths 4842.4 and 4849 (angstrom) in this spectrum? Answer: 7.74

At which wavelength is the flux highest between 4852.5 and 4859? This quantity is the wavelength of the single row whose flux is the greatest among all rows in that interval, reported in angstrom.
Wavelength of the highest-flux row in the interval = 4853.02 angstrom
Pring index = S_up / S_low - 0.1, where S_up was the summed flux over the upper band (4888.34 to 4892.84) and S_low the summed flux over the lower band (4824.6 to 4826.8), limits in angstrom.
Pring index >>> 1.66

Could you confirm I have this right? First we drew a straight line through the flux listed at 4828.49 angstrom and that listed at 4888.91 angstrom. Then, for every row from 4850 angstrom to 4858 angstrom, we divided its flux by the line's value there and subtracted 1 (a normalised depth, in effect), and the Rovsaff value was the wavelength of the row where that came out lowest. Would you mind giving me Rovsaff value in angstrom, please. 4857.49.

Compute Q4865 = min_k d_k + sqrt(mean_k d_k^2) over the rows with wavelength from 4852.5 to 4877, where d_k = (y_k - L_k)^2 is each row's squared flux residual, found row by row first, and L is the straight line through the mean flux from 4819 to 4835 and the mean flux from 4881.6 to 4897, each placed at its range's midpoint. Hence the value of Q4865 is 1.0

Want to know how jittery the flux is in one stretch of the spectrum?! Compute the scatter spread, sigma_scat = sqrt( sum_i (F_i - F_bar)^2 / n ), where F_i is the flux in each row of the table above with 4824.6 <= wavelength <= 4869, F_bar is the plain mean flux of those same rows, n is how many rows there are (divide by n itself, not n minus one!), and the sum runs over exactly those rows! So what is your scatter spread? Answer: 0.59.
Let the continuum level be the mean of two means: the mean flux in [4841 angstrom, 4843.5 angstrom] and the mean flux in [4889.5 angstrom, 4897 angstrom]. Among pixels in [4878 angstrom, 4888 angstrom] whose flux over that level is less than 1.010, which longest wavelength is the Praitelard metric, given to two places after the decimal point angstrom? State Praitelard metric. 4887.78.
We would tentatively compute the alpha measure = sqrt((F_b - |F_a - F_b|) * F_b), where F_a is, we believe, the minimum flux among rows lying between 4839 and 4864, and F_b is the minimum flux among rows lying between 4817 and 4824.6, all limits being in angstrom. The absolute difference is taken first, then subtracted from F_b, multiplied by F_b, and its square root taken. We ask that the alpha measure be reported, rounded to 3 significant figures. 6.38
